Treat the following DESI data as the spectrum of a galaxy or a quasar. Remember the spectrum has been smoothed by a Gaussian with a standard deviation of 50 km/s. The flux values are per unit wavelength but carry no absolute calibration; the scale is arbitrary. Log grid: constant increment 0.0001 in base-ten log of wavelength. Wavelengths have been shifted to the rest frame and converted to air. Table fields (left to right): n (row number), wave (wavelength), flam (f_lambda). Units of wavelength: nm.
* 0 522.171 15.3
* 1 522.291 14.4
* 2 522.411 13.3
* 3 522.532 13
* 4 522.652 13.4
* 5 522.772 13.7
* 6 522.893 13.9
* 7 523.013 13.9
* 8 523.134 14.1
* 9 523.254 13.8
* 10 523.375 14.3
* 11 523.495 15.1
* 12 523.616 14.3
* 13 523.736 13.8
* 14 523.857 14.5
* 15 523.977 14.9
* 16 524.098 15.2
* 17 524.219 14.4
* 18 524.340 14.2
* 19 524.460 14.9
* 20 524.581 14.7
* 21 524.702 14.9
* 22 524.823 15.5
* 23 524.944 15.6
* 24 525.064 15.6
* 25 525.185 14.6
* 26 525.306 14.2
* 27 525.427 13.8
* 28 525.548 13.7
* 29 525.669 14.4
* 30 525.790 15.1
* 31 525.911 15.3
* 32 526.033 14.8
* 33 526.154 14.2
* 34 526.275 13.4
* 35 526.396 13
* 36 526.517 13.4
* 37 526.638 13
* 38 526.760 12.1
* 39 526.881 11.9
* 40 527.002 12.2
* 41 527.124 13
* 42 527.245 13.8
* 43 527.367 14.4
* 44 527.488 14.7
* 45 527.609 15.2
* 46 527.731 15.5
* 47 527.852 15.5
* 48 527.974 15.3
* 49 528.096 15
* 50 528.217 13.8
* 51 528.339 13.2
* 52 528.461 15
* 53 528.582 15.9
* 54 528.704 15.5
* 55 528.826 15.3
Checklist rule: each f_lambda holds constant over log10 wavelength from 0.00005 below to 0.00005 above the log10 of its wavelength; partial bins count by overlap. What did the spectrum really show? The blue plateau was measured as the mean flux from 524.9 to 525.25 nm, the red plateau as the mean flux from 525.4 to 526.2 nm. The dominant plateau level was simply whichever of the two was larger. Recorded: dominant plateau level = 15.3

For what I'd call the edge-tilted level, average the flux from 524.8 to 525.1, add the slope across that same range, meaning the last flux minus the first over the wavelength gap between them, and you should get 16.0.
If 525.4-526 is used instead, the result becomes 17.6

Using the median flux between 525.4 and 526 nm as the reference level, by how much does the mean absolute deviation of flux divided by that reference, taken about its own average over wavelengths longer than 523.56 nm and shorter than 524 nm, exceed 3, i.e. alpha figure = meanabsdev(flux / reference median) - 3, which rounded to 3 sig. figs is -2.98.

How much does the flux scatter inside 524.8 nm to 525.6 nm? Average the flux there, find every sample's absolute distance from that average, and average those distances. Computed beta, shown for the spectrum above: 0.73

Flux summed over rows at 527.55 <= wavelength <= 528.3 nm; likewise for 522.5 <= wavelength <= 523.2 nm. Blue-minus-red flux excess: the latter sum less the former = -8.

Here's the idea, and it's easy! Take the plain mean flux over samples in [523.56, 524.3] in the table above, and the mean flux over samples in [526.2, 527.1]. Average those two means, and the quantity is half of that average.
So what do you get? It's 6.8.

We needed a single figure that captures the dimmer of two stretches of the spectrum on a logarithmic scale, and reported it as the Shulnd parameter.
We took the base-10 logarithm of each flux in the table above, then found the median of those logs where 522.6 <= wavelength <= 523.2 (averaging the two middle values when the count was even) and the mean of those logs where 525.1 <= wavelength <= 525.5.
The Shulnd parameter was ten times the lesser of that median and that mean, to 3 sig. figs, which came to 11.4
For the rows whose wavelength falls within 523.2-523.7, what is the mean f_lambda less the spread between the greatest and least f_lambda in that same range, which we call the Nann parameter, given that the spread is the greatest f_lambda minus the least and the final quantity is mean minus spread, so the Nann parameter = 13.1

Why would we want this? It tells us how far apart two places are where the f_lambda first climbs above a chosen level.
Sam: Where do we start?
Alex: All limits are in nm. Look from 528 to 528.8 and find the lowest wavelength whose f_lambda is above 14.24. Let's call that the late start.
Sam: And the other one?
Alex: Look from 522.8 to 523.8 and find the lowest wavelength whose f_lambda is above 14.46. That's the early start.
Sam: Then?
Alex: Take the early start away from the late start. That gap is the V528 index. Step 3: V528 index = 4.60 nm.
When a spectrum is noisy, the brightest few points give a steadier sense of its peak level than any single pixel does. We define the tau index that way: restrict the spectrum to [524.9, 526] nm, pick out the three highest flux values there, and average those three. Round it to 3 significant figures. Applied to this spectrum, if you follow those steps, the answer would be 15.5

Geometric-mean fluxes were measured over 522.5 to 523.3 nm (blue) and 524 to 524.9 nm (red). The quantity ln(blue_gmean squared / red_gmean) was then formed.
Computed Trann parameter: 2.54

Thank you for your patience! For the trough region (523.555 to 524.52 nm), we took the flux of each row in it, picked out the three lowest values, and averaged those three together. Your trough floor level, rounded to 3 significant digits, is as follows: 14.1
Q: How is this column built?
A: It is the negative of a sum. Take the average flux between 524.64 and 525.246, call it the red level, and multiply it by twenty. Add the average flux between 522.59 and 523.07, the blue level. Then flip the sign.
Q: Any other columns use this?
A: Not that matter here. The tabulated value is -319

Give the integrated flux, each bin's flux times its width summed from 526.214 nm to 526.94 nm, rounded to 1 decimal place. 9.3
